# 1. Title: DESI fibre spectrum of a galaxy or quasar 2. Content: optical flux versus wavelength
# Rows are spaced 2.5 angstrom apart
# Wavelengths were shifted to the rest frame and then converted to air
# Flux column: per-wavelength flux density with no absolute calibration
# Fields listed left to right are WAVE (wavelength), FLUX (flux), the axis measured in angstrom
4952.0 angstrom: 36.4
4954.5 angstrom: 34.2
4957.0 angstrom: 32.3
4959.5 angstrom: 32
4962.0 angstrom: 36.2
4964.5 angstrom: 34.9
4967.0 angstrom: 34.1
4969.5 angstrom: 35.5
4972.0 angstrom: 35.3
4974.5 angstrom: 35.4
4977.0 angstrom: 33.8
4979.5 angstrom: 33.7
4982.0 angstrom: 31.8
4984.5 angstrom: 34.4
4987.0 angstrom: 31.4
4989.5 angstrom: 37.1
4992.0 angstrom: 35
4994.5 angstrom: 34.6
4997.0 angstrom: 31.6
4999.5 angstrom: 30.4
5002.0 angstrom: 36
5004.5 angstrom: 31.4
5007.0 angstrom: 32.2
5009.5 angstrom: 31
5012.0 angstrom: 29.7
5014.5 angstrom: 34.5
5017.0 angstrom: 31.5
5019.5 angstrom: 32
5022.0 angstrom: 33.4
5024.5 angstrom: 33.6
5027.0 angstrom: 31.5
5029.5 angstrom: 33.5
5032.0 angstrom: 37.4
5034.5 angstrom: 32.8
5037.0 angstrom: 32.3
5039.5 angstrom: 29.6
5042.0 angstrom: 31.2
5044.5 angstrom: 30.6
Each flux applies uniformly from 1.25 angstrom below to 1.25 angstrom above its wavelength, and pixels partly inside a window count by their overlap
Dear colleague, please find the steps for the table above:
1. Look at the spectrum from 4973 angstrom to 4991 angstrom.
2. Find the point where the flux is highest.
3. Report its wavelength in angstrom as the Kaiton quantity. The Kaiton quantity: 4989.5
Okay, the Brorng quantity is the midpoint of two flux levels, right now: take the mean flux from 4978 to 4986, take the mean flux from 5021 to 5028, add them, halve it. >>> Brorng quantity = 33.1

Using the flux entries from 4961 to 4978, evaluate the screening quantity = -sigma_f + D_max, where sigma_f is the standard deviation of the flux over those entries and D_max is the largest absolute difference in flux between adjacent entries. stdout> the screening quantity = 0.8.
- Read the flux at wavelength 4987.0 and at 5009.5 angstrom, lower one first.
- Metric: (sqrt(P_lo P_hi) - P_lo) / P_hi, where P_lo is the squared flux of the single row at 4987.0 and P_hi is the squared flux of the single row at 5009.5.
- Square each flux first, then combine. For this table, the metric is -0.01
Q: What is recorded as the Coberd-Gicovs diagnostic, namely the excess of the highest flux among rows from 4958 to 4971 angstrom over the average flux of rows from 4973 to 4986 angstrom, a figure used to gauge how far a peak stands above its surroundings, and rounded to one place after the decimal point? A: 2.4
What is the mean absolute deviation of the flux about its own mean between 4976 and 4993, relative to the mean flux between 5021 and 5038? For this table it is 0.041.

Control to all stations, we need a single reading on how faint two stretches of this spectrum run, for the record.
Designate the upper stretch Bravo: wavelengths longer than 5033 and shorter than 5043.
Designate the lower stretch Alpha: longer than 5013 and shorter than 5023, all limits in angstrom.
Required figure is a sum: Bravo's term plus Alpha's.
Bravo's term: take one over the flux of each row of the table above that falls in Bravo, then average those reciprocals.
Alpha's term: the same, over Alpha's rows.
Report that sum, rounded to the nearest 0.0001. 0.0623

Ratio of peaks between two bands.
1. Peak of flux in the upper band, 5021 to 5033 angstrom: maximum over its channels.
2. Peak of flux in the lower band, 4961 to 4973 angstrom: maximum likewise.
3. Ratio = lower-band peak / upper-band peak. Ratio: 0.97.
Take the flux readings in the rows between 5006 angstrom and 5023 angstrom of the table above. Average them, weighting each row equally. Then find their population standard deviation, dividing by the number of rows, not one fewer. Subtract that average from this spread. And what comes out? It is -30.6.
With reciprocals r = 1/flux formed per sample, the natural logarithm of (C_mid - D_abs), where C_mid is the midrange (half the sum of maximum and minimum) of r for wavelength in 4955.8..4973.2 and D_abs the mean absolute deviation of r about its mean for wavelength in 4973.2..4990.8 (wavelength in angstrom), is -3.57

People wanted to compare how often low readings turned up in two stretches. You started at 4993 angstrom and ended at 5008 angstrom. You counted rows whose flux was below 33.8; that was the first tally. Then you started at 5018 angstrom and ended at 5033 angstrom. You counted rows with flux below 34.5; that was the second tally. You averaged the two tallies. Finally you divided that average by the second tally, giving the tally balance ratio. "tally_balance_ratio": 0.90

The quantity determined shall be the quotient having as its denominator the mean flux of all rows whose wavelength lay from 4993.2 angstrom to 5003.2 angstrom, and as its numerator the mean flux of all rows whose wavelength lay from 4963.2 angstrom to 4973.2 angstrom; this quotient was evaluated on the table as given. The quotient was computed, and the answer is 1.05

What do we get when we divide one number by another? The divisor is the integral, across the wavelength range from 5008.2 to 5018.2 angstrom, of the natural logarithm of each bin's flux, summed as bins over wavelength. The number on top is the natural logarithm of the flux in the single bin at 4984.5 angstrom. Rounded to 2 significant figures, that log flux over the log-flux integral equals 0.10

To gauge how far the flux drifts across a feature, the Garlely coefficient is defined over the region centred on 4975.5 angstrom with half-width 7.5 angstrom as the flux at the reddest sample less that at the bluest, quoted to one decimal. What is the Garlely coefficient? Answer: -3.7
